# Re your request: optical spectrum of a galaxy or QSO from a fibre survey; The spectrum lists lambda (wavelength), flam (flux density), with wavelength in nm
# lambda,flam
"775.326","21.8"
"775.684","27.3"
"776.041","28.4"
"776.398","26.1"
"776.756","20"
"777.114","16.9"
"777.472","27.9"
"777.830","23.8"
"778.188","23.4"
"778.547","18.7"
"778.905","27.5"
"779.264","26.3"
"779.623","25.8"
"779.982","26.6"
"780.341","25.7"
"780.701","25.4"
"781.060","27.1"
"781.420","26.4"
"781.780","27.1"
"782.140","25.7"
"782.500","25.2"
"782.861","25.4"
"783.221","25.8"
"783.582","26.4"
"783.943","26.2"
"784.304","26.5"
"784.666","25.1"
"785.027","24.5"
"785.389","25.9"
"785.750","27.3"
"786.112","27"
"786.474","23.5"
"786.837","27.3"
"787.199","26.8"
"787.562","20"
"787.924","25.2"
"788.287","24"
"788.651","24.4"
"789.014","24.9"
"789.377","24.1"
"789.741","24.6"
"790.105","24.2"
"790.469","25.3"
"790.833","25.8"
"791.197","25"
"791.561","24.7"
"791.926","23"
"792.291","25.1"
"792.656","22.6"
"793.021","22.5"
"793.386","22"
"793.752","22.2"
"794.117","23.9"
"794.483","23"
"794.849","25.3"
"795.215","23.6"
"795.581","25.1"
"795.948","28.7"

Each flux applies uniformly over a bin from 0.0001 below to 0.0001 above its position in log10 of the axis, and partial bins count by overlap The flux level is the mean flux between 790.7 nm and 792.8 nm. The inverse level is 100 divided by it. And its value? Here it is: 4.10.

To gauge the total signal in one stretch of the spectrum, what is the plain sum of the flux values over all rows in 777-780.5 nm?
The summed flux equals 243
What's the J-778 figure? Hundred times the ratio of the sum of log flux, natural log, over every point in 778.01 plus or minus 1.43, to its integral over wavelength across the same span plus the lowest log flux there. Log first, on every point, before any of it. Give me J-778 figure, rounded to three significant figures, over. 212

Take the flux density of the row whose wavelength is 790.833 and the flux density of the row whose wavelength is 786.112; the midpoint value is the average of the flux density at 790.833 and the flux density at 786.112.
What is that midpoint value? 26.4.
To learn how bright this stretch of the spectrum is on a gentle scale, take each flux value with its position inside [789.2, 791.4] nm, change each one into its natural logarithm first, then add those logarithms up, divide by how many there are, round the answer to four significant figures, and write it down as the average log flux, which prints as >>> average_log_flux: 3.212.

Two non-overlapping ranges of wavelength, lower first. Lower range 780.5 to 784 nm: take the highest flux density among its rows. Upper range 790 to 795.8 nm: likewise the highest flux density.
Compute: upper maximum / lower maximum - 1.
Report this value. -0.05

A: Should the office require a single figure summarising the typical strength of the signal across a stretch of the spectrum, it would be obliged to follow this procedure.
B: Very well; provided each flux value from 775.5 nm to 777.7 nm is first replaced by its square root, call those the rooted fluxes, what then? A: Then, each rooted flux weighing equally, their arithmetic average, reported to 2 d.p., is 4.92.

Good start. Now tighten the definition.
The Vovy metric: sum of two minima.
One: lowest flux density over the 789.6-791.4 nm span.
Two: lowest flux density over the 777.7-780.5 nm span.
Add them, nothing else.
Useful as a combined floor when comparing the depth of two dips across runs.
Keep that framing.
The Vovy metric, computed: 42.9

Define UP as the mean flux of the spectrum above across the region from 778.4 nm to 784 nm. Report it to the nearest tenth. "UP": 25.7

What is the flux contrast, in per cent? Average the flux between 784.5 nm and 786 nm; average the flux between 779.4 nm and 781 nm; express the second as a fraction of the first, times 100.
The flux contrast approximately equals 101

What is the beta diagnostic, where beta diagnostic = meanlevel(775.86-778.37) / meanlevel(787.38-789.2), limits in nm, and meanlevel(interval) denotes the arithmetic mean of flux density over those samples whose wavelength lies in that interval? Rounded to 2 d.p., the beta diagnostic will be 1.00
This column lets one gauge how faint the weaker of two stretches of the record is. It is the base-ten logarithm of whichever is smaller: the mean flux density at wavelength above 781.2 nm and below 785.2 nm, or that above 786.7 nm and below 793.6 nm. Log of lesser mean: 1.385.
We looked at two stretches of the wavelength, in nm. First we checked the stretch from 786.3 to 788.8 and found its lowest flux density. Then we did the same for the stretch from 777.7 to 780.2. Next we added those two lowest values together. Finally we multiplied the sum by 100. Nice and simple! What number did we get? 3870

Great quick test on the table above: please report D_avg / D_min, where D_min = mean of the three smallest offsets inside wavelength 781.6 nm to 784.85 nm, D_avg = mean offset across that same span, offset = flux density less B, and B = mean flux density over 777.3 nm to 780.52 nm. 5.5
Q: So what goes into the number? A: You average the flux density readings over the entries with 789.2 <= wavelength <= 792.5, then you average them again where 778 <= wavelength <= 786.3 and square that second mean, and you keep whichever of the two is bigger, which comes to 660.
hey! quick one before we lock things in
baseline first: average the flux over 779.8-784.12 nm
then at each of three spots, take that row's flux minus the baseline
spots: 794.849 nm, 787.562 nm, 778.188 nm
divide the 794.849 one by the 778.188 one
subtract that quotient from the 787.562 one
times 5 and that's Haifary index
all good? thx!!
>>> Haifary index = -32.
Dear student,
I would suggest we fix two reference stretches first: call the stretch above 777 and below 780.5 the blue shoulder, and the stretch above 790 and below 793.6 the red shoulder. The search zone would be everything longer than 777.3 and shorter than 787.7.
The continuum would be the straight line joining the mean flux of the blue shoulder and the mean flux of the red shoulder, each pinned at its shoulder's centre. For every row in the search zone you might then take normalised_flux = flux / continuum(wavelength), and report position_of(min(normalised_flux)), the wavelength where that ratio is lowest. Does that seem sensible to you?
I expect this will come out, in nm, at 778.547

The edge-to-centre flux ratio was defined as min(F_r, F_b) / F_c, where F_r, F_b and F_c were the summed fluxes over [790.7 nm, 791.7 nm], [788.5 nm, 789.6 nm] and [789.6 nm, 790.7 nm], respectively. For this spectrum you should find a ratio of 0.99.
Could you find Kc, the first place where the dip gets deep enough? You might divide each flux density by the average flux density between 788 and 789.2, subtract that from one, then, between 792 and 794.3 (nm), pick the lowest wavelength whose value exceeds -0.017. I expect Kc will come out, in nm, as 792.656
